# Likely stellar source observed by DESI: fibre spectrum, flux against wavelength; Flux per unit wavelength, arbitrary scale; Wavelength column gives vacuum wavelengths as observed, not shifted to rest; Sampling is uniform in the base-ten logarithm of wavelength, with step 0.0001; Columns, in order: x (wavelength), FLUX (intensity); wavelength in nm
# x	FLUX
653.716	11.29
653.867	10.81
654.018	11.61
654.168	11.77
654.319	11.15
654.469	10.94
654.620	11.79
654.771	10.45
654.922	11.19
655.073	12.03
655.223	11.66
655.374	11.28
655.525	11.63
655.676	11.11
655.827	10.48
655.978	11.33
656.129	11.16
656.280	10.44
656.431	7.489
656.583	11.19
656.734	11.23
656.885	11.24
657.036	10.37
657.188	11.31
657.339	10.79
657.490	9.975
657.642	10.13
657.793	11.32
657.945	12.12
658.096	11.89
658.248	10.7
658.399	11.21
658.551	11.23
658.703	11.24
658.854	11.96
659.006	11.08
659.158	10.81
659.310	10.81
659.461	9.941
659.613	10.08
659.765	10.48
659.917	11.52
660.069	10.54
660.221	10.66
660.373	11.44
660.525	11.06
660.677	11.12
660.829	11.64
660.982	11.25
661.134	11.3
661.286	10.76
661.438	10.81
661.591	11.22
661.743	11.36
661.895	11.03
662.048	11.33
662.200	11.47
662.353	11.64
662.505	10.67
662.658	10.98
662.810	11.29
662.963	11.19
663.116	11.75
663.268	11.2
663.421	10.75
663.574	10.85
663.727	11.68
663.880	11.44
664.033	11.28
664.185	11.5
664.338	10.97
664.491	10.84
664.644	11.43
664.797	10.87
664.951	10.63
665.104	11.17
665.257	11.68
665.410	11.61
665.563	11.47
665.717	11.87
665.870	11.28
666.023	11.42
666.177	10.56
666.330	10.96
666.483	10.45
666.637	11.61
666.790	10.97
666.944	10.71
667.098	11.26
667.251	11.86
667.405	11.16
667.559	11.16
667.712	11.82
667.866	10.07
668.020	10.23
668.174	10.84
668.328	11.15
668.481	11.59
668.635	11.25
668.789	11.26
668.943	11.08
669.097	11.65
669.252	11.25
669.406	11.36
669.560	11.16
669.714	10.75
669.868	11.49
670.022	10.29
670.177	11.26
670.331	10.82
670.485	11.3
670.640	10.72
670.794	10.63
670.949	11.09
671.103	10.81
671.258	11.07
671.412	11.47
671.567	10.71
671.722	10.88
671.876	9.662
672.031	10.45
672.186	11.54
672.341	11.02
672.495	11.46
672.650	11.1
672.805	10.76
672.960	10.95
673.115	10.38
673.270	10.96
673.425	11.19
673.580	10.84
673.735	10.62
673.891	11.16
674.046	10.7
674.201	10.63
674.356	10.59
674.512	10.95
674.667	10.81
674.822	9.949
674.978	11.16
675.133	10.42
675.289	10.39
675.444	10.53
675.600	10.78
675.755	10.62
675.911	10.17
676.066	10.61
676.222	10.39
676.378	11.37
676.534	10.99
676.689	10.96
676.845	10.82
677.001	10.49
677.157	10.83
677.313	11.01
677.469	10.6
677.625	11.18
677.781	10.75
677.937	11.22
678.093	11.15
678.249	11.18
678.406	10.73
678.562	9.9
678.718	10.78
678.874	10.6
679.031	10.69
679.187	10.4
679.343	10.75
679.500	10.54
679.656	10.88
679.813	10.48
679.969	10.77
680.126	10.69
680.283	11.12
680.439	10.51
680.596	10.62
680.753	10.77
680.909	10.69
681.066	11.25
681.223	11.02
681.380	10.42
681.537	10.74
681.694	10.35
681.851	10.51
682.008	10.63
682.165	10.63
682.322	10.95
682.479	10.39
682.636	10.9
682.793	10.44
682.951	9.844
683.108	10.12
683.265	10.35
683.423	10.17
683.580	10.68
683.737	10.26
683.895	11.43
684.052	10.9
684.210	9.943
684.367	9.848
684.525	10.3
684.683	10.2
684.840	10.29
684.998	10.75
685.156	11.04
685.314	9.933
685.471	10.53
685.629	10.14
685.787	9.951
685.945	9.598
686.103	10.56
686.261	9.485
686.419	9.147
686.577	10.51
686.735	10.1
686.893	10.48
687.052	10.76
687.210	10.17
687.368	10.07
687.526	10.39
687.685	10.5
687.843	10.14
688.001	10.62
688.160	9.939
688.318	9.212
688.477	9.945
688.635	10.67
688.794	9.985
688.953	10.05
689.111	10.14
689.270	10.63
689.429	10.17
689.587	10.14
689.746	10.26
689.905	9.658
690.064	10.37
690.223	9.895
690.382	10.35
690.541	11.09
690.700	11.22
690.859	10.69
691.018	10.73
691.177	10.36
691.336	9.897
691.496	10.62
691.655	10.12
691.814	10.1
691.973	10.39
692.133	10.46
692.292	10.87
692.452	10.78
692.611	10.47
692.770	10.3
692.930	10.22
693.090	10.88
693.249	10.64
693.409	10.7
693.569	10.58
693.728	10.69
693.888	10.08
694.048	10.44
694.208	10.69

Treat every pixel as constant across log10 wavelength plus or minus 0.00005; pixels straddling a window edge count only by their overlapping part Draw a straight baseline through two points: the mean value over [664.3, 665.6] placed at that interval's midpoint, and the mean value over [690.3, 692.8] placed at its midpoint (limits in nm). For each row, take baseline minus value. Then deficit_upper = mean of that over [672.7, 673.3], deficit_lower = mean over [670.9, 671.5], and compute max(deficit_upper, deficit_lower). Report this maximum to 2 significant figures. 0.22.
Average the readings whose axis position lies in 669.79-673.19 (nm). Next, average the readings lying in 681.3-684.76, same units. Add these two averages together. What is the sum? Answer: 21.4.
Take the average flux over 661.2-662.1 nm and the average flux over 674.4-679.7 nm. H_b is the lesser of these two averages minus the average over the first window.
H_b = -0.36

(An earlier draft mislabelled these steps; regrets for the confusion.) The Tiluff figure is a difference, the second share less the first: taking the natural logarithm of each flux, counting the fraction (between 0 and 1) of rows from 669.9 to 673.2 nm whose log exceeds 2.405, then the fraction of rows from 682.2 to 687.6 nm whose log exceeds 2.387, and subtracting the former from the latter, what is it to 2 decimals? -0.19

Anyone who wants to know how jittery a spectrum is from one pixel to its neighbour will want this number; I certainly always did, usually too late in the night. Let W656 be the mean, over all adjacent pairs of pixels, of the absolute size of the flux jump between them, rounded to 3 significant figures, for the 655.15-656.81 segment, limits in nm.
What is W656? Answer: 1.03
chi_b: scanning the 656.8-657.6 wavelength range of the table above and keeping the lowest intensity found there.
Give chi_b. 9.975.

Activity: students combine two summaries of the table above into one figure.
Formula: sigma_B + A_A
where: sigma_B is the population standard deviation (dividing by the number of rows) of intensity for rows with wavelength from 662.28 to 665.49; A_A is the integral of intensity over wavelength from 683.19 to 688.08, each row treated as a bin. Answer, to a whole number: 51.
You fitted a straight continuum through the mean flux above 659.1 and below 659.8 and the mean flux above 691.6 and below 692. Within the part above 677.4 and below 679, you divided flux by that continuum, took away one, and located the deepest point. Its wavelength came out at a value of 678.562 nm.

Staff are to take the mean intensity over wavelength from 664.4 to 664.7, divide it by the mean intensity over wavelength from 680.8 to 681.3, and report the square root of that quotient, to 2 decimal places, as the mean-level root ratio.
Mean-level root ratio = 1.01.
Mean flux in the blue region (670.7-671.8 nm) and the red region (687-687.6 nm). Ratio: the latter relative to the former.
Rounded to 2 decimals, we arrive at 0.94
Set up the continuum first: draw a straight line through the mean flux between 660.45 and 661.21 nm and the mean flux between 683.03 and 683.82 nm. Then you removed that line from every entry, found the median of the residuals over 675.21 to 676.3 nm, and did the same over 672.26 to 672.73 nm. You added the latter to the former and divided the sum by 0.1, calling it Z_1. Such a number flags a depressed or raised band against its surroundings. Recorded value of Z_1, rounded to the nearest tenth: 2.0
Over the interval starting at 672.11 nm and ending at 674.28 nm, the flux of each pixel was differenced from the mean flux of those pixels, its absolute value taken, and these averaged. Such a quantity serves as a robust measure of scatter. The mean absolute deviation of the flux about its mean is 0.25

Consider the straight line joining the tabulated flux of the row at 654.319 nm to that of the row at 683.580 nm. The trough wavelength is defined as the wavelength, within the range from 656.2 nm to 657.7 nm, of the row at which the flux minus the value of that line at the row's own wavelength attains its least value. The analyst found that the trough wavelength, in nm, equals 656.431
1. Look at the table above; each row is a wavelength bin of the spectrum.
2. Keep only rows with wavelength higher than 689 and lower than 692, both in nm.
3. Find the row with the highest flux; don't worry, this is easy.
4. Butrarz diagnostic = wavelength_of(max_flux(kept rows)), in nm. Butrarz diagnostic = 690.700 nm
